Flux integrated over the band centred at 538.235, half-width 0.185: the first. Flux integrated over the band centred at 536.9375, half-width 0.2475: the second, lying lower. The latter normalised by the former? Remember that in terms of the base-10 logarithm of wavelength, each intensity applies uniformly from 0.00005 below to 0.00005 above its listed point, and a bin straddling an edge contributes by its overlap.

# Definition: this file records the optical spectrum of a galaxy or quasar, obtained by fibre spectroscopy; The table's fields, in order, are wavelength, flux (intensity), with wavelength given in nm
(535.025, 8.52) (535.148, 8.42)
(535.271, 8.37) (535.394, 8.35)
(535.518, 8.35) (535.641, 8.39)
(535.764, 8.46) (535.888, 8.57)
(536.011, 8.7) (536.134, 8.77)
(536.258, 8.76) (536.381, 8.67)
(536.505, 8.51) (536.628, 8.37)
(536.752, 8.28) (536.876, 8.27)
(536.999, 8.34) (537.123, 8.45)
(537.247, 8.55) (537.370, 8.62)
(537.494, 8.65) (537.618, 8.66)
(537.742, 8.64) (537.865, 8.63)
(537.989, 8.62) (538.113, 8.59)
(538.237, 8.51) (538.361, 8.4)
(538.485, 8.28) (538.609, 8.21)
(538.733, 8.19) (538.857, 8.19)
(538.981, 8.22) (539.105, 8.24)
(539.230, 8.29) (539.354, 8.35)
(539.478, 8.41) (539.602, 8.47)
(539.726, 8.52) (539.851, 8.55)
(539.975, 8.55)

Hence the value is 1.3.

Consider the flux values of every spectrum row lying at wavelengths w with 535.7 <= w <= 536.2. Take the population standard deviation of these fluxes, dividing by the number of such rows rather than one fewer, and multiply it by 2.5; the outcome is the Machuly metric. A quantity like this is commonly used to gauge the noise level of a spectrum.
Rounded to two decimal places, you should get 0.30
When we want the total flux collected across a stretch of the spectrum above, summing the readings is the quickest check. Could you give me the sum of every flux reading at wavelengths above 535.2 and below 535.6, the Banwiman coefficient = 25.07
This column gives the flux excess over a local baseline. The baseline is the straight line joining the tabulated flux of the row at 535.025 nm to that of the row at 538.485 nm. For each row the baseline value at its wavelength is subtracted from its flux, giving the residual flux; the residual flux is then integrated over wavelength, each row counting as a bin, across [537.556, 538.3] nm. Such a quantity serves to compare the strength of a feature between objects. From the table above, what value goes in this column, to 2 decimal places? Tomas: 0.22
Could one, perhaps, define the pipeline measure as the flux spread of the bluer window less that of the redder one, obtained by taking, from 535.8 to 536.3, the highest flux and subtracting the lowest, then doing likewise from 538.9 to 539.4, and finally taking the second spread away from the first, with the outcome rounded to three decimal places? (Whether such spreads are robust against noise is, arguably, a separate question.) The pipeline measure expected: 0.070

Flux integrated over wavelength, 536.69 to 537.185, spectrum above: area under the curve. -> 4.12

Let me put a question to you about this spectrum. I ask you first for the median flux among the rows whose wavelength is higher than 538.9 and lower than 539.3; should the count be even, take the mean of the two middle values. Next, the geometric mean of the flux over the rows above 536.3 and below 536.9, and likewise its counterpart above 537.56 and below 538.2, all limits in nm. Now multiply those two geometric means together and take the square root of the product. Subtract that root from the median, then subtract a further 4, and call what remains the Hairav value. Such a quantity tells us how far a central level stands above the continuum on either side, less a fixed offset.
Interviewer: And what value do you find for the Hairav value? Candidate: -4.3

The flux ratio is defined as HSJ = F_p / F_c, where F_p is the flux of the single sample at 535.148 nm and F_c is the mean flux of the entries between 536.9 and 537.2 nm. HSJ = 1.00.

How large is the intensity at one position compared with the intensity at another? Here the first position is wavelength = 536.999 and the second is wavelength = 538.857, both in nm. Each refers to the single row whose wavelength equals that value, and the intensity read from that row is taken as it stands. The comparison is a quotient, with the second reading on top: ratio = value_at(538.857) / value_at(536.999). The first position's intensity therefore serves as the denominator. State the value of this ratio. 0.98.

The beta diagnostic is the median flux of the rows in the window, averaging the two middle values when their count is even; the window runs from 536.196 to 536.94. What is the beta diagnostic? 8.44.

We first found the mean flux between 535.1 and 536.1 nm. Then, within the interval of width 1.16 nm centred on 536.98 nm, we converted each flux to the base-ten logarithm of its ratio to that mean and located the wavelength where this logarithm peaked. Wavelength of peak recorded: 537.494 nm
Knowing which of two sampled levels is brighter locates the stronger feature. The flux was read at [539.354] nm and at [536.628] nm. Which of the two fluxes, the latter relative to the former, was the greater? 8.37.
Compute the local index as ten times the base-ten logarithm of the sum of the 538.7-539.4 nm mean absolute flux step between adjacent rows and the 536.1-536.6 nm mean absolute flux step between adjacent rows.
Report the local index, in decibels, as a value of -9.3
